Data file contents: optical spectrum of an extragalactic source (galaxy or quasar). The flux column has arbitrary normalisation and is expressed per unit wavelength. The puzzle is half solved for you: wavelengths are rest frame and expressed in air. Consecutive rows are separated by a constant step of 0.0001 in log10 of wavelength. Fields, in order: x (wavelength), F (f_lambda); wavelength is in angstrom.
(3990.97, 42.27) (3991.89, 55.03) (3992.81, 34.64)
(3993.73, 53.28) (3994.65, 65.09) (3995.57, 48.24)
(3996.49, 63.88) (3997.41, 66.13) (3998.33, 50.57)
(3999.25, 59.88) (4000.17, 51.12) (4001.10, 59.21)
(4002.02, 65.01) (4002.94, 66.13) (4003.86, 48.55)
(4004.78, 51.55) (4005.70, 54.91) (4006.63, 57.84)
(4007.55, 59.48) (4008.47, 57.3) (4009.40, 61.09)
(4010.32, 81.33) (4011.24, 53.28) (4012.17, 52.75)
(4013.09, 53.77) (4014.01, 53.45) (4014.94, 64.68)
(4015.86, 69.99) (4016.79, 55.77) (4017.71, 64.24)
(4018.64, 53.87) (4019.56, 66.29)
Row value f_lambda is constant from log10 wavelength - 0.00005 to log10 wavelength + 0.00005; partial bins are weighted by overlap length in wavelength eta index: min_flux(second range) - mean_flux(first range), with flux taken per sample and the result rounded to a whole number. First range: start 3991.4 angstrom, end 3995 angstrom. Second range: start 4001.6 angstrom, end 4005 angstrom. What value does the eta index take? -3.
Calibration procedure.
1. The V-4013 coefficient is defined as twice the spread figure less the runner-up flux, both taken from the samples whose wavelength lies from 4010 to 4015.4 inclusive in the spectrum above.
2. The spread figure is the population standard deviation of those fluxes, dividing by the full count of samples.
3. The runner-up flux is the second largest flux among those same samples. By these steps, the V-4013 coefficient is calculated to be -43.8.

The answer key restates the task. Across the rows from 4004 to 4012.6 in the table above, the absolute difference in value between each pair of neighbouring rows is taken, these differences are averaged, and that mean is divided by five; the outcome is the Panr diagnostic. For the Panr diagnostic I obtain 1.6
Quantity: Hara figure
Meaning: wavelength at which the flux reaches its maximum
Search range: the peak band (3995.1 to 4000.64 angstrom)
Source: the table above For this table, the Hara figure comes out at 3997.41 angstrom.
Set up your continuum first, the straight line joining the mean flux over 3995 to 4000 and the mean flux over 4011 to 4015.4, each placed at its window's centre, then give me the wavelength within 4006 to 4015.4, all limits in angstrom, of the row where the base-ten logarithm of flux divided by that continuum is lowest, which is 4012.17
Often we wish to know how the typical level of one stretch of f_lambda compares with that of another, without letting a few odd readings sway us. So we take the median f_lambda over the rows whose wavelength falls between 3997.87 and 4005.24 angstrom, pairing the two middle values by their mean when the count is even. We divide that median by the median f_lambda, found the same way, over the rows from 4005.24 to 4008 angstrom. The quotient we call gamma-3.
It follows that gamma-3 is 0.96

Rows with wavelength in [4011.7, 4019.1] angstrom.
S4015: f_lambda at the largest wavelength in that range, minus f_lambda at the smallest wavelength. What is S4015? 1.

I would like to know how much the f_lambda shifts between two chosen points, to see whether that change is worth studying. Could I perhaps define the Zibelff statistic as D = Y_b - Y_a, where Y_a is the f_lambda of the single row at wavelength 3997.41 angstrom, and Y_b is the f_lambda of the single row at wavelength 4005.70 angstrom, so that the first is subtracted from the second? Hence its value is -11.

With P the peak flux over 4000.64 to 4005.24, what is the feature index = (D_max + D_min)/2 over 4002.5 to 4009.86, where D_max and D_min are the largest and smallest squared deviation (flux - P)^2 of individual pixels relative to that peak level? 155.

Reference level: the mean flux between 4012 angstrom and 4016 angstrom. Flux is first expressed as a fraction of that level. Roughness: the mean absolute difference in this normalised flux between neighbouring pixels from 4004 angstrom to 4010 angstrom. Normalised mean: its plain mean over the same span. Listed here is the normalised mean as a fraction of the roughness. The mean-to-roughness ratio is 21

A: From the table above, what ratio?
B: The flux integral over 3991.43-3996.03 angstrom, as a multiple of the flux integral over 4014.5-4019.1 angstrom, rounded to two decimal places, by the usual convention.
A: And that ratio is 0.83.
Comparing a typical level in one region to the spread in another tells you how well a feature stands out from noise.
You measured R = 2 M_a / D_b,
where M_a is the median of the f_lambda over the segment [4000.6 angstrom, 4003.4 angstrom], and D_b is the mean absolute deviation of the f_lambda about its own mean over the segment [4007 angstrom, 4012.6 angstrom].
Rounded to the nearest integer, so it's 19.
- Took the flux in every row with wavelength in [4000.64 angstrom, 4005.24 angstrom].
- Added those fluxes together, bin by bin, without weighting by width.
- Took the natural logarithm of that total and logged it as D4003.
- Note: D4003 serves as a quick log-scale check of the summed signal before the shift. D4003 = 5.67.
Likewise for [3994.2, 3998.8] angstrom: 5.68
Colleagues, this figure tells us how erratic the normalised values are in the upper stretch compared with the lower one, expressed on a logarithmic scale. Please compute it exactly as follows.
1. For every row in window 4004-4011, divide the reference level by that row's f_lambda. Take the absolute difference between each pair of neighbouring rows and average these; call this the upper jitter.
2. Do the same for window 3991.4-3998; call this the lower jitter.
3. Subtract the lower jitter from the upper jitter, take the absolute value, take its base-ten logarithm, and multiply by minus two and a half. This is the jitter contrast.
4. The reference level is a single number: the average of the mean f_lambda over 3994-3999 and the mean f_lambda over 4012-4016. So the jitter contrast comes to 1.5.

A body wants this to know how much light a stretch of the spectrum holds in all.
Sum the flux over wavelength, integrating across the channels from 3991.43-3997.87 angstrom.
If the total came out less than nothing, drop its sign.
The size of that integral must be 355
